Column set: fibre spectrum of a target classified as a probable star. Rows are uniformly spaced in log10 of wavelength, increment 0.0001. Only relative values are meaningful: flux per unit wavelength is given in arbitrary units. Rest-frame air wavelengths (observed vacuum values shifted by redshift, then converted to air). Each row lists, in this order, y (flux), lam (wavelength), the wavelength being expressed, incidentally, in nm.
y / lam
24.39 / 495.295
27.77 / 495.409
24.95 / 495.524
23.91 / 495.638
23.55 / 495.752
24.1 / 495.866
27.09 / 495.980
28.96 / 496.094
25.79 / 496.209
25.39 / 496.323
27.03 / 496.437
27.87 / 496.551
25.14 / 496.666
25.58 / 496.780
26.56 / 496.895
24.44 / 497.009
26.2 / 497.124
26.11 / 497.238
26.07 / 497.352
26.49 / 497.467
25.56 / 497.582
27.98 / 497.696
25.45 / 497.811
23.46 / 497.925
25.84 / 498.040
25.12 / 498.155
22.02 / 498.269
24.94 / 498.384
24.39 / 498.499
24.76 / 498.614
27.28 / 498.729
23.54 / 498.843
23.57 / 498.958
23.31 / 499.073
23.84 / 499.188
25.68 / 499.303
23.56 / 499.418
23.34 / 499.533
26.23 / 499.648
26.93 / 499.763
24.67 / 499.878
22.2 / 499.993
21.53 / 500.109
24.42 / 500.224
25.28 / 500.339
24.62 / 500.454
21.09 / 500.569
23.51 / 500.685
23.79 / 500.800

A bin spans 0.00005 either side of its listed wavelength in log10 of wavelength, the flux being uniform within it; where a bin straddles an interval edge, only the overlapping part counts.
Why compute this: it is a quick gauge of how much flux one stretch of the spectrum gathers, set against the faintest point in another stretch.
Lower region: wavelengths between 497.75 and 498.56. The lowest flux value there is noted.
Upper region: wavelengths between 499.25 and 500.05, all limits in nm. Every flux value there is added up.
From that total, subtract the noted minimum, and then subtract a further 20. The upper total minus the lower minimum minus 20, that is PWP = 131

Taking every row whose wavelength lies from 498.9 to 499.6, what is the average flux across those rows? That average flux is 23.9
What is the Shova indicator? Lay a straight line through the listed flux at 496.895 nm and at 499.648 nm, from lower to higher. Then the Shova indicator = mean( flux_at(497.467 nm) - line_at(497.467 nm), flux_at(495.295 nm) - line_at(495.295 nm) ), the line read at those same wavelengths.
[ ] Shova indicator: -1.2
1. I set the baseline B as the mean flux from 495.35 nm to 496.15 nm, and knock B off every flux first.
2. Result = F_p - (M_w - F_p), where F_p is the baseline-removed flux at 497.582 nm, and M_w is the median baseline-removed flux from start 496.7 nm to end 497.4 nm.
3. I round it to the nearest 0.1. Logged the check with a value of -0.7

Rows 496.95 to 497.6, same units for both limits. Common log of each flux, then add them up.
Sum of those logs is 8.5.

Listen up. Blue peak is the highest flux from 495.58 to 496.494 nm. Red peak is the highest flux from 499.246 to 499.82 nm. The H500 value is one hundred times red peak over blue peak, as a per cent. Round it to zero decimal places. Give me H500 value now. 93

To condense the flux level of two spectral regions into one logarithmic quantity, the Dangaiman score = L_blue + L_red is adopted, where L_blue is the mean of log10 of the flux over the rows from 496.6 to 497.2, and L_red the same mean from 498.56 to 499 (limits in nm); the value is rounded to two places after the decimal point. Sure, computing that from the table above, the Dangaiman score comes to 2.80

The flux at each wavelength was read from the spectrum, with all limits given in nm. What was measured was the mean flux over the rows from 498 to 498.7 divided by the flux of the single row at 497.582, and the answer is 0.96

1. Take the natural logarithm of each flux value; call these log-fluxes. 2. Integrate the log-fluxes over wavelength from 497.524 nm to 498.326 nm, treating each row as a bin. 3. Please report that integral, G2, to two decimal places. 2.58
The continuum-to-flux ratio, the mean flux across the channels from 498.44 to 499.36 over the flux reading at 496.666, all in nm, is 0.98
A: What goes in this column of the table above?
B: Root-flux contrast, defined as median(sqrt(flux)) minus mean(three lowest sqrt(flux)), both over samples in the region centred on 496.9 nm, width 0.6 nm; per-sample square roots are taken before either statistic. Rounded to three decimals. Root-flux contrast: 0.053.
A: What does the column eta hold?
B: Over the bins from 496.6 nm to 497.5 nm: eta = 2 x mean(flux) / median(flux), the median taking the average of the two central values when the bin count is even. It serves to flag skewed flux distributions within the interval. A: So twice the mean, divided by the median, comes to 1.98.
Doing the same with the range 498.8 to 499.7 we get 2.05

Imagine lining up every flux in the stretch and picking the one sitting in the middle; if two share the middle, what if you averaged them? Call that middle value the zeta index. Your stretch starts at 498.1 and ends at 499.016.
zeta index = 24.6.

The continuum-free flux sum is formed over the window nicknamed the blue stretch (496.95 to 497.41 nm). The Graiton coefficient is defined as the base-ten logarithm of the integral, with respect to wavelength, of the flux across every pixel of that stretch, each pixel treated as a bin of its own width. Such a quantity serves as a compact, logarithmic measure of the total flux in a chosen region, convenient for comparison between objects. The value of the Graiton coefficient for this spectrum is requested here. 1.07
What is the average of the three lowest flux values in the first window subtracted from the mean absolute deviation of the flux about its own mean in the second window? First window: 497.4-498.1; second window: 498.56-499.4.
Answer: -23.7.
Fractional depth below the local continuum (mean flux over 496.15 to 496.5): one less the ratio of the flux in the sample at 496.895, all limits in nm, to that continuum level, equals -0.02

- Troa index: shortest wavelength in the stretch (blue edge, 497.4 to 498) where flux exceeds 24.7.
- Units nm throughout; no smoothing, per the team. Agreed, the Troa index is 497.467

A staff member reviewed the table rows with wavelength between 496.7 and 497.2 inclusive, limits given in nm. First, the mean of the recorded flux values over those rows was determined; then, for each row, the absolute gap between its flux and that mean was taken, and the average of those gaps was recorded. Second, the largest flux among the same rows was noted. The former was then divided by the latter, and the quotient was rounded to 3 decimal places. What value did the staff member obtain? 0.026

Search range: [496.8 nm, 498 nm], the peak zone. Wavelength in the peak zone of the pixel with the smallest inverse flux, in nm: 497.696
